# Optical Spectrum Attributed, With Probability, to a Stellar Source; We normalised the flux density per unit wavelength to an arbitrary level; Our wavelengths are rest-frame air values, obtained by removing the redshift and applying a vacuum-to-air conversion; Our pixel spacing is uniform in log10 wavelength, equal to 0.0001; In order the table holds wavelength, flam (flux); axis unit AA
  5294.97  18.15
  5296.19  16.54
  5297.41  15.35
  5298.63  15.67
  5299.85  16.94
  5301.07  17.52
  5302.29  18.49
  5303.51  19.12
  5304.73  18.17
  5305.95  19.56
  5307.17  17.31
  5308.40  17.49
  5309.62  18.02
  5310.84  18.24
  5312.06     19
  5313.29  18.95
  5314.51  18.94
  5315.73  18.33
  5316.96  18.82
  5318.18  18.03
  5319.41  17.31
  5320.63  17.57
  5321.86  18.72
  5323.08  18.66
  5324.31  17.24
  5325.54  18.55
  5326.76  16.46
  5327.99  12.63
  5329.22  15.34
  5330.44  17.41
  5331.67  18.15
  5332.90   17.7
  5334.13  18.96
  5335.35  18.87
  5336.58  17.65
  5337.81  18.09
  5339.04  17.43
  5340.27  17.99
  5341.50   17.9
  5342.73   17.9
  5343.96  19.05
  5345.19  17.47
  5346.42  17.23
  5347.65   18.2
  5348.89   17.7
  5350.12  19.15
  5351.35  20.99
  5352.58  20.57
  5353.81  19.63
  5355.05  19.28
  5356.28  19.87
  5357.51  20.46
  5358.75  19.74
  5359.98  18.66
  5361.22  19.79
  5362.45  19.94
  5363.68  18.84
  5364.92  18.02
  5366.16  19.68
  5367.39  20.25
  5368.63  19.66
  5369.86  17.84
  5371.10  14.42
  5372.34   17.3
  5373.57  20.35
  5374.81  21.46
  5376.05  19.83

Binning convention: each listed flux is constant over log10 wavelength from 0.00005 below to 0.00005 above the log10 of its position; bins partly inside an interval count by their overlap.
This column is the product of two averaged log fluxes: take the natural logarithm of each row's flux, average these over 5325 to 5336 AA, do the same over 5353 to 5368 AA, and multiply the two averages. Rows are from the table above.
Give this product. 8.42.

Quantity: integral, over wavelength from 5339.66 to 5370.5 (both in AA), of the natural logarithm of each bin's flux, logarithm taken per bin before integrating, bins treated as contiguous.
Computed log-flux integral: 91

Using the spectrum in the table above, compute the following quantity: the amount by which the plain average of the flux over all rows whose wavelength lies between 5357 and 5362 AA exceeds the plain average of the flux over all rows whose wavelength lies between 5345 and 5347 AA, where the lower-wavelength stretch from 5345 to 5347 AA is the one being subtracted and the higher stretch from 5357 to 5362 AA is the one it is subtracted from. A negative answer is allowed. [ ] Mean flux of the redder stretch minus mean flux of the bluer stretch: 2.3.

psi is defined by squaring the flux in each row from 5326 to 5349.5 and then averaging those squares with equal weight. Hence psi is 308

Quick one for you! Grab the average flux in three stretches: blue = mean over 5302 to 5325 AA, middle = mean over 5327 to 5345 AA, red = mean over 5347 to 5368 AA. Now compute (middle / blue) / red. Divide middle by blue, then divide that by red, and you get 0.0491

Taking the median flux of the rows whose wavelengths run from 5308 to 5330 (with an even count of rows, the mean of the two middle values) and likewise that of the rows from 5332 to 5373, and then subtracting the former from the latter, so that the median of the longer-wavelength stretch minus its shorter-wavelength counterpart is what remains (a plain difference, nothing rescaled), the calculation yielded 0.7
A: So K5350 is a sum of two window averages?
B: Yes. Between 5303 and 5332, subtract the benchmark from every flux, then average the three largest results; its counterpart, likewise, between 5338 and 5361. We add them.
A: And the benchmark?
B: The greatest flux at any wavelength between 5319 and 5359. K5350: -2.1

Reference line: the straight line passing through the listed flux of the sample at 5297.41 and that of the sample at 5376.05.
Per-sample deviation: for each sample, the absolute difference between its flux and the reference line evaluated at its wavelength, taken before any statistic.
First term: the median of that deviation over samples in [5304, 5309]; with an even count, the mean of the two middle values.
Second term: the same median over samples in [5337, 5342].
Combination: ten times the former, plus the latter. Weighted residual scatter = 20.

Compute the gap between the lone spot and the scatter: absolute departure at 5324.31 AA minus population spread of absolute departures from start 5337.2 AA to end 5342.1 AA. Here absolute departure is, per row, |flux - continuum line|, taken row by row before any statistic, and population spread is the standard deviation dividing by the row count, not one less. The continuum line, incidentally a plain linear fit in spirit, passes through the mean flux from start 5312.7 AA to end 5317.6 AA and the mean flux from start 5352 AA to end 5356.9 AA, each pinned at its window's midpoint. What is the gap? 1.5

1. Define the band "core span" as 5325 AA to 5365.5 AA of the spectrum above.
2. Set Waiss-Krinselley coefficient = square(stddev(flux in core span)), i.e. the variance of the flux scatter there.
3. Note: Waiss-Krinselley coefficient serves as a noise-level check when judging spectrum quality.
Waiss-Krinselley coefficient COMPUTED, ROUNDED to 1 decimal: 2.5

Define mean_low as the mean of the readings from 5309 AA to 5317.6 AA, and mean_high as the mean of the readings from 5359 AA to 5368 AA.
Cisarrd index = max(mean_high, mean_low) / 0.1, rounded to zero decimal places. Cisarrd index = 193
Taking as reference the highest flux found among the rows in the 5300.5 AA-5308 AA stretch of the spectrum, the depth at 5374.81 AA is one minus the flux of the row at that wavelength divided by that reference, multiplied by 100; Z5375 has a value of -10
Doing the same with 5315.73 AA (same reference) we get 6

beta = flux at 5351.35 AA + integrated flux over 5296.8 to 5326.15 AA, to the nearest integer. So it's 549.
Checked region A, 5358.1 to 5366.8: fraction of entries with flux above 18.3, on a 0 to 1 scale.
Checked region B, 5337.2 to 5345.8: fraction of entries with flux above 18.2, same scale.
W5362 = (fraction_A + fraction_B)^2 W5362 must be 1.00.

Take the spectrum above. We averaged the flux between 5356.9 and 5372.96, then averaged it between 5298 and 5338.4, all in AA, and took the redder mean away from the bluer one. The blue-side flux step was -1.0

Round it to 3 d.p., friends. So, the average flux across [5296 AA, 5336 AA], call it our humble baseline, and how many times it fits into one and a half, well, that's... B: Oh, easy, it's 0.085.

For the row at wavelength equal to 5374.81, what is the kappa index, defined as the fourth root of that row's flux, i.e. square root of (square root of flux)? 2.15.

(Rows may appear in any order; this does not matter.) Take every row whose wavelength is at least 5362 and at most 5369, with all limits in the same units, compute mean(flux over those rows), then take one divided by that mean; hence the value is 0.0516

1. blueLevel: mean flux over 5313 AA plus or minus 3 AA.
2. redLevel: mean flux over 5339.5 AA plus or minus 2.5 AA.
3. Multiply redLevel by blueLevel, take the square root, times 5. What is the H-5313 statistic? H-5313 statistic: 91.3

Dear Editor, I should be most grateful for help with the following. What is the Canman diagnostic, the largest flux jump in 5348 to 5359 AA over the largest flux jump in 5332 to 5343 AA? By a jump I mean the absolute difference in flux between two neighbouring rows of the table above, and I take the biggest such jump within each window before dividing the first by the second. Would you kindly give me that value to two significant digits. 1.5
